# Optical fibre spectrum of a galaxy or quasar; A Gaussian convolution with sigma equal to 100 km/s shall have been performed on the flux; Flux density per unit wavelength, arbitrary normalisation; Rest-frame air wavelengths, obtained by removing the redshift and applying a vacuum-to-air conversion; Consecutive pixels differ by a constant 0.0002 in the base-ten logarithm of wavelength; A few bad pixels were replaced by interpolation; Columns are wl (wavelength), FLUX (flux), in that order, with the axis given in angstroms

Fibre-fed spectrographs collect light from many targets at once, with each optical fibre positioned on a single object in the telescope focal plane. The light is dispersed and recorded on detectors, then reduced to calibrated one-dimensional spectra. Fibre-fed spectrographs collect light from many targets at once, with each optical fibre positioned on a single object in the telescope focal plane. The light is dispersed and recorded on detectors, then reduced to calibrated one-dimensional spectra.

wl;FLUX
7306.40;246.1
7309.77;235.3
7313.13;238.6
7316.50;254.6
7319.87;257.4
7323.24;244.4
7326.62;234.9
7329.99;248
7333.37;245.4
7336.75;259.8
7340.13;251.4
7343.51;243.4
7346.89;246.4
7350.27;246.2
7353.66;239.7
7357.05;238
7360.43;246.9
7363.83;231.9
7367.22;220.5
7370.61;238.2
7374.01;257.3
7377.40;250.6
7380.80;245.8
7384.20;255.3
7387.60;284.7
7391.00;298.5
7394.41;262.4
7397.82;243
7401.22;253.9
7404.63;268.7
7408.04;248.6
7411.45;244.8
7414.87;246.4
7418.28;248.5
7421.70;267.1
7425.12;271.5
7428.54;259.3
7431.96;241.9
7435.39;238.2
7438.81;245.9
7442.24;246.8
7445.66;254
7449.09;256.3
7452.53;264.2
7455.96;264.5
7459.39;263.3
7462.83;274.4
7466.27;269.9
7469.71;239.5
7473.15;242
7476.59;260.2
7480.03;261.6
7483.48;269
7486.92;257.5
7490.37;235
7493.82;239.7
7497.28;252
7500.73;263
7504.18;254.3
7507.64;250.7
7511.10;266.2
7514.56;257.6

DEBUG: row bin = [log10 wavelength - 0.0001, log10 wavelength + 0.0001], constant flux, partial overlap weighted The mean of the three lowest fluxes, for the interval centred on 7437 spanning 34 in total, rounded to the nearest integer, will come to 242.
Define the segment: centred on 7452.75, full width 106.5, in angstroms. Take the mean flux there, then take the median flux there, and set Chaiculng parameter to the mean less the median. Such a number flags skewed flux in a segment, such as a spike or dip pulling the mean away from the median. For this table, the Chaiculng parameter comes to 1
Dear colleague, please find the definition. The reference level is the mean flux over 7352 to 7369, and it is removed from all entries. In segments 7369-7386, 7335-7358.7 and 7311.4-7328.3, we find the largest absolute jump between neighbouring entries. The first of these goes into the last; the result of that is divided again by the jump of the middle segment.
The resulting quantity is 0.10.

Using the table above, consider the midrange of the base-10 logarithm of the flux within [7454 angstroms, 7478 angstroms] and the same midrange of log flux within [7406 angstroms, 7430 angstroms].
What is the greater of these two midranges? 2.41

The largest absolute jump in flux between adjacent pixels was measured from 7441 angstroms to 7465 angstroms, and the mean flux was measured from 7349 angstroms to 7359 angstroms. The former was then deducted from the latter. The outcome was 230.2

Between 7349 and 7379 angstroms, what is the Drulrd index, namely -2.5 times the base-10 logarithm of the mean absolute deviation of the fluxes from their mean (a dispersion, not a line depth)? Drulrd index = -2.28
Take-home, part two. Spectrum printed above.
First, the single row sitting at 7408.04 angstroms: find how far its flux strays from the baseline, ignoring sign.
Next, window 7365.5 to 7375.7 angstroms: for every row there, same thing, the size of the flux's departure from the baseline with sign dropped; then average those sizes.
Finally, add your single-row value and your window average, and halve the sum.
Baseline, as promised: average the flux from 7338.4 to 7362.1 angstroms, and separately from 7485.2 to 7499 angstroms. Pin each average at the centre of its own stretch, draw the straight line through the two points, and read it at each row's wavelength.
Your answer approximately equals 8.9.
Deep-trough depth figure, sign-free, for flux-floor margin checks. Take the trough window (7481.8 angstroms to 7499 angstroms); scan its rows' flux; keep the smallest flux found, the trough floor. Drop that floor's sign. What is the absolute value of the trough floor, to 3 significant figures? 235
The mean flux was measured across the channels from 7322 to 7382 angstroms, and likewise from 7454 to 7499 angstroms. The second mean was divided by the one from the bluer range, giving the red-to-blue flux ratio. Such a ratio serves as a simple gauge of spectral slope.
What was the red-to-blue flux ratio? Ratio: 1.05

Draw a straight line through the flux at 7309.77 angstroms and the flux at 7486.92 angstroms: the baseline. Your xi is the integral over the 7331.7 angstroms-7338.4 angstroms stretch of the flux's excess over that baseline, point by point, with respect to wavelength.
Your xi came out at 95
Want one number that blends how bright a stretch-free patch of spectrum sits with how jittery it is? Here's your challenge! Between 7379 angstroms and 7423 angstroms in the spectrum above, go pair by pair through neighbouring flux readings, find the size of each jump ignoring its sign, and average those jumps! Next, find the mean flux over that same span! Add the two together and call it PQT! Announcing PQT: 274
